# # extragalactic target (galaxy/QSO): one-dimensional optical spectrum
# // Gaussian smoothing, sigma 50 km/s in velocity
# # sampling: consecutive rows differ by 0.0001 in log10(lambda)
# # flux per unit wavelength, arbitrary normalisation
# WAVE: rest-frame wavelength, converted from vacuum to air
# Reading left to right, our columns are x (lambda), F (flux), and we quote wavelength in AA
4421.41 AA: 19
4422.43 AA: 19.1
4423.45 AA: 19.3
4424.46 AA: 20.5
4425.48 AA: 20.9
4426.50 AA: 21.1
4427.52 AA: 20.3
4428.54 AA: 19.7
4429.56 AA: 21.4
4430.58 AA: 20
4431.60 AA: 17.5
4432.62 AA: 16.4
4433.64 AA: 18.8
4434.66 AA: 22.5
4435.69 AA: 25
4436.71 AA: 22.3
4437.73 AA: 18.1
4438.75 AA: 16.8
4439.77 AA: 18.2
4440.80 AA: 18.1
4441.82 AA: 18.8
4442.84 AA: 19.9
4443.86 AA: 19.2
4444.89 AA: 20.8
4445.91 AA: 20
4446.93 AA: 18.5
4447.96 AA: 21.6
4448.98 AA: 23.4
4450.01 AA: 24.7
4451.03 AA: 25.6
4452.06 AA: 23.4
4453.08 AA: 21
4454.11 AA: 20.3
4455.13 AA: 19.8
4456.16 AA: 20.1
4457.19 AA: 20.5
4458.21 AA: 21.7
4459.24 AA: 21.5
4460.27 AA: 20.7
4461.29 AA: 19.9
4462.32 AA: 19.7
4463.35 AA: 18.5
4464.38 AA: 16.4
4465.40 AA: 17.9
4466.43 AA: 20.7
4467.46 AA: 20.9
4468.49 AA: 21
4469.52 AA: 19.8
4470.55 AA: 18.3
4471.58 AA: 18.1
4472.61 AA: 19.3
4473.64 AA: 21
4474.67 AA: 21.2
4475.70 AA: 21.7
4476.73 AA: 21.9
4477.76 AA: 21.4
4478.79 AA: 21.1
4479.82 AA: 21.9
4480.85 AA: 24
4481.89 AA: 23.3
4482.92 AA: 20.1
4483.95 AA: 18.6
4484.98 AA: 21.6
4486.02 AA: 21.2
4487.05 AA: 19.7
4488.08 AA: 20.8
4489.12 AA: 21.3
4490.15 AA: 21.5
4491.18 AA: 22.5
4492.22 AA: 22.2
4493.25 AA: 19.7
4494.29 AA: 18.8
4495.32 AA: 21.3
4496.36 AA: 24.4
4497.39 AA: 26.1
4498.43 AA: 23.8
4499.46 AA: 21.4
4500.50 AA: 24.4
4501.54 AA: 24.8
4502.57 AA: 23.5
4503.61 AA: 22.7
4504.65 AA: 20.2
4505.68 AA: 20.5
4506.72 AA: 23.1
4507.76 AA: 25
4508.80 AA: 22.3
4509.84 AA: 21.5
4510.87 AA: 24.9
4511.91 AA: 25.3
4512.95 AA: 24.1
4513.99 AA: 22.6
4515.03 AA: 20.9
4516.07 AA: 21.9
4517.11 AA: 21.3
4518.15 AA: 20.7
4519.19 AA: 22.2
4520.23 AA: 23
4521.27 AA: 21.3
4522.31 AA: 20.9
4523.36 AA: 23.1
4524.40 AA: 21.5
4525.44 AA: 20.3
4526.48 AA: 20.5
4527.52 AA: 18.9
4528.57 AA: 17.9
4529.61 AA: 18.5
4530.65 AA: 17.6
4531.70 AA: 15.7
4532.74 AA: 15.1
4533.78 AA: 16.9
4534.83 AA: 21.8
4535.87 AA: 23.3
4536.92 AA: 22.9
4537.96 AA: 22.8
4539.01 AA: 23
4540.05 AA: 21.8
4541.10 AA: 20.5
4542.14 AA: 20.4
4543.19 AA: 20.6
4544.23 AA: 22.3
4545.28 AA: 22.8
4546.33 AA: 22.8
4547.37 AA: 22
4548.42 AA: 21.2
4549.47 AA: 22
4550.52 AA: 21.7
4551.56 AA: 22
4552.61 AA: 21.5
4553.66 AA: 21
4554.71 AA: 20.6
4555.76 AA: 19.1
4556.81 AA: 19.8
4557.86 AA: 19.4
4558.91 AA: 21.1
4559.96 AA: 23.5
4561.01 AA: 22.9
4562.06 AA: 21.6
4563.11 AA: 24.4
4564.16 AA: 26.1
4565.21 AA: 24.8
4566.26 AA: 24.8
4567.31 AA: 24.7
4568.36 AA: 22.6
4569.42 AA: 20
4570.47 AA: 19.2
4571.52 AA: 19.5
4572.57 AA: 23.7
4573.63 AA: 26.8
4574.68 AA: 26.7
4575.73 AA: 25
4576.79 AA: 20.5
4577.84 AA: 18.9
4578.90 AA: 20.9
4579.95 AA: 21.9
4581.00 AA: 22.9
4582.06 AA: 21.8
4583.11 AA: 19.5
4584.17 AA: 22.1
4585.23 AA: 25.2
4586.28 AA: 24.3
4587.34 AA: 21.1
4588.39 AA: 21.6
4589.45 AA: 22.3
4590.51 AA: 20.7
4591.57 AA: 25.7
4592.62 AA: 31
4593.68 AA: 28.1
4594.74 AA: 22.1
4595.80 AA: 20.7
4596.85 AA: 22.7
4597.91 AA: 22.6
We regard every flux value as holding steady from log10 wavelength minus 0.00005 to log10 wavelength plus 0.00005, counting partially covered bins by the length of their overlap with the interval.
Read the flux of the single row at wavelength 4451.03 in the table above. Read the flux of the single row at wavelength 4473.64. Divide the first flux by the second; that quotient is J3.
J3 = 1.22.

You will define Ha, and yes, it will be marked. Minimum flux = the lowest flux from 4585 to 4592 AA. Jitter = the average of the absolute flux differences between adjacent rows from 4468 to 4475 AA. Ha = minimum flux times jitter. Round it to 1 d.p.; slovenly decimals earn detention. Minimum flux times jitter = 20.7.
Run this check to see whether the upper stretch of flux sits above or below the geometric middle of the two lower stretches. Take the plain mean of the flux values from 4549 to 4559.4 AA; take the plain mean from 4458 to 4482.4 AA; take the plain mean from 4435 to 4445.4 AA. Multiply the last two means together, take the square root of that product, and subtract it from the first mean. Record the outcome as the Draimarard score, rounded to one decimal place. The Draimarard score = 0.7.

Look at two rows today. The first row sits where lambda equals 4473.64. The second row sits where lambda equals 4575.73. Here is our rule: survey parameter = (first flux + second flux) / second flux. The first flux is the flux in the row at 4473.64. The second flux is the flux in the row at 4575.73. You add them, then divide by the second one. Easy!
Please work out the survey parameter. 1.84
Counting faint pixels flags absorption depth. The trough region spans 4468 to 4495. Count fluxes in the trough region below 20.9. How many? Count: 10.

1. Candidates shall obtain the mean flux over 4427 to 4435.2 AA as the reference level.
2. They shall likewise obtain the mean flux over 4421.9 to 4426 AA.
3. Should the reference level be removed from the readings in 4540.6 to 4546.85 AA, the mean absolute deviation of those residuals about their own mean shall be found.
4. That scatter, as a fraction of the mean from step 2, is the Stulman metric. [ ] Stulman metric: 0.053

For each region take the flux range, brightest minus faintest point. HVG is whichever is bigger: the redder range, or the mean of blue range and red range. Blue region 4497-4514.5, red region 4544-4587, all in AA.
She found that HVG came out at 7.9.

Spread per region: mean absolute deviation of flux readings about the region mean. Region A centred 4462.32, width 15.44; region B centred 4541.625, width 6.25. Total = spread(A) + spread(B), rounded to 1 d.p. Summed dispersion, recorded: 1.9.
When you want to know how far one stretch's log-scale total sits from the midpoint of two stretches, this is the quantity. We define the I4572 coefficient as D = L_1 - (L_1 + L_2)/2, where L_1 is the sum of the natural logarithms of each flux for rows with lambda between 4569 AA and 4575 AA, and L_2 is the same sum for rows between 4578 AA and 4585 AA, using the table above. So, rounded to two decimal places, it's 0.13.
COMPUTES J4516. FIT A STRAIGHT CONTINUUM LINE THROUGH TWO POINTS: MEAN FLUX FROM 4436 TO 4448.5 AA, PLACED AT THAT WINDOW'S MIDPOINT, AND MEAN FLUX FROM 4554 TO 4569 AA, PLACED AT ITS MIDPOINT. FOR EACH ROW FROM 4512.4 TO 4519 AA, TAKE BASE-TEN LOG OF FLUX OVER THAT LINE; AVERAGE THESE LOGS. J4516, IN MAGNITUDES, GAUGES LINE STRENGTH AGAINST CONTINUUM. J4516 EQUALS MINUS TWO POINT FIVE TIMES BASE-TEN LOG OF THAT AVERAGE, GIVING 4.8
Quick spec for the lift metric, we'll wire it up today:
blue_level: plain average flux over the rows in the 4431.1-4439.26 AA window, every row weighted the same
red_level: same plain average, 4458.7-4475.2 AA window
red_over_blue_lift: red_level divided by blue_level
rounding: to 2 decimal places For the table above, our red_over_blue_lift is 1.00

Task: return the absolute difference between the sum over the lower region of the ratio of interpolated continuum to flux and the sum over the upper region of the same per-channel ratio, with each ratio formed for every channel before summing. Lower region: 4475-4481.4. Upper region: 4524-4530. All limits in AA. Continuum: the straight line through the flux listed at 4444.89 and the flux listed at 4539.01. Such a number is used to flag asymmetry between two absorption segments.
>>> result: 1.1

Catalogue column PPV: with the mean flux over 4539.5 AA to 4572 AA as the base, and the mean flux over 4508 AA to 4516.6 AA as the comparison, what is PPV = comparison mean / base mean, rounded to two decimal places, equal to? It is 1.05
